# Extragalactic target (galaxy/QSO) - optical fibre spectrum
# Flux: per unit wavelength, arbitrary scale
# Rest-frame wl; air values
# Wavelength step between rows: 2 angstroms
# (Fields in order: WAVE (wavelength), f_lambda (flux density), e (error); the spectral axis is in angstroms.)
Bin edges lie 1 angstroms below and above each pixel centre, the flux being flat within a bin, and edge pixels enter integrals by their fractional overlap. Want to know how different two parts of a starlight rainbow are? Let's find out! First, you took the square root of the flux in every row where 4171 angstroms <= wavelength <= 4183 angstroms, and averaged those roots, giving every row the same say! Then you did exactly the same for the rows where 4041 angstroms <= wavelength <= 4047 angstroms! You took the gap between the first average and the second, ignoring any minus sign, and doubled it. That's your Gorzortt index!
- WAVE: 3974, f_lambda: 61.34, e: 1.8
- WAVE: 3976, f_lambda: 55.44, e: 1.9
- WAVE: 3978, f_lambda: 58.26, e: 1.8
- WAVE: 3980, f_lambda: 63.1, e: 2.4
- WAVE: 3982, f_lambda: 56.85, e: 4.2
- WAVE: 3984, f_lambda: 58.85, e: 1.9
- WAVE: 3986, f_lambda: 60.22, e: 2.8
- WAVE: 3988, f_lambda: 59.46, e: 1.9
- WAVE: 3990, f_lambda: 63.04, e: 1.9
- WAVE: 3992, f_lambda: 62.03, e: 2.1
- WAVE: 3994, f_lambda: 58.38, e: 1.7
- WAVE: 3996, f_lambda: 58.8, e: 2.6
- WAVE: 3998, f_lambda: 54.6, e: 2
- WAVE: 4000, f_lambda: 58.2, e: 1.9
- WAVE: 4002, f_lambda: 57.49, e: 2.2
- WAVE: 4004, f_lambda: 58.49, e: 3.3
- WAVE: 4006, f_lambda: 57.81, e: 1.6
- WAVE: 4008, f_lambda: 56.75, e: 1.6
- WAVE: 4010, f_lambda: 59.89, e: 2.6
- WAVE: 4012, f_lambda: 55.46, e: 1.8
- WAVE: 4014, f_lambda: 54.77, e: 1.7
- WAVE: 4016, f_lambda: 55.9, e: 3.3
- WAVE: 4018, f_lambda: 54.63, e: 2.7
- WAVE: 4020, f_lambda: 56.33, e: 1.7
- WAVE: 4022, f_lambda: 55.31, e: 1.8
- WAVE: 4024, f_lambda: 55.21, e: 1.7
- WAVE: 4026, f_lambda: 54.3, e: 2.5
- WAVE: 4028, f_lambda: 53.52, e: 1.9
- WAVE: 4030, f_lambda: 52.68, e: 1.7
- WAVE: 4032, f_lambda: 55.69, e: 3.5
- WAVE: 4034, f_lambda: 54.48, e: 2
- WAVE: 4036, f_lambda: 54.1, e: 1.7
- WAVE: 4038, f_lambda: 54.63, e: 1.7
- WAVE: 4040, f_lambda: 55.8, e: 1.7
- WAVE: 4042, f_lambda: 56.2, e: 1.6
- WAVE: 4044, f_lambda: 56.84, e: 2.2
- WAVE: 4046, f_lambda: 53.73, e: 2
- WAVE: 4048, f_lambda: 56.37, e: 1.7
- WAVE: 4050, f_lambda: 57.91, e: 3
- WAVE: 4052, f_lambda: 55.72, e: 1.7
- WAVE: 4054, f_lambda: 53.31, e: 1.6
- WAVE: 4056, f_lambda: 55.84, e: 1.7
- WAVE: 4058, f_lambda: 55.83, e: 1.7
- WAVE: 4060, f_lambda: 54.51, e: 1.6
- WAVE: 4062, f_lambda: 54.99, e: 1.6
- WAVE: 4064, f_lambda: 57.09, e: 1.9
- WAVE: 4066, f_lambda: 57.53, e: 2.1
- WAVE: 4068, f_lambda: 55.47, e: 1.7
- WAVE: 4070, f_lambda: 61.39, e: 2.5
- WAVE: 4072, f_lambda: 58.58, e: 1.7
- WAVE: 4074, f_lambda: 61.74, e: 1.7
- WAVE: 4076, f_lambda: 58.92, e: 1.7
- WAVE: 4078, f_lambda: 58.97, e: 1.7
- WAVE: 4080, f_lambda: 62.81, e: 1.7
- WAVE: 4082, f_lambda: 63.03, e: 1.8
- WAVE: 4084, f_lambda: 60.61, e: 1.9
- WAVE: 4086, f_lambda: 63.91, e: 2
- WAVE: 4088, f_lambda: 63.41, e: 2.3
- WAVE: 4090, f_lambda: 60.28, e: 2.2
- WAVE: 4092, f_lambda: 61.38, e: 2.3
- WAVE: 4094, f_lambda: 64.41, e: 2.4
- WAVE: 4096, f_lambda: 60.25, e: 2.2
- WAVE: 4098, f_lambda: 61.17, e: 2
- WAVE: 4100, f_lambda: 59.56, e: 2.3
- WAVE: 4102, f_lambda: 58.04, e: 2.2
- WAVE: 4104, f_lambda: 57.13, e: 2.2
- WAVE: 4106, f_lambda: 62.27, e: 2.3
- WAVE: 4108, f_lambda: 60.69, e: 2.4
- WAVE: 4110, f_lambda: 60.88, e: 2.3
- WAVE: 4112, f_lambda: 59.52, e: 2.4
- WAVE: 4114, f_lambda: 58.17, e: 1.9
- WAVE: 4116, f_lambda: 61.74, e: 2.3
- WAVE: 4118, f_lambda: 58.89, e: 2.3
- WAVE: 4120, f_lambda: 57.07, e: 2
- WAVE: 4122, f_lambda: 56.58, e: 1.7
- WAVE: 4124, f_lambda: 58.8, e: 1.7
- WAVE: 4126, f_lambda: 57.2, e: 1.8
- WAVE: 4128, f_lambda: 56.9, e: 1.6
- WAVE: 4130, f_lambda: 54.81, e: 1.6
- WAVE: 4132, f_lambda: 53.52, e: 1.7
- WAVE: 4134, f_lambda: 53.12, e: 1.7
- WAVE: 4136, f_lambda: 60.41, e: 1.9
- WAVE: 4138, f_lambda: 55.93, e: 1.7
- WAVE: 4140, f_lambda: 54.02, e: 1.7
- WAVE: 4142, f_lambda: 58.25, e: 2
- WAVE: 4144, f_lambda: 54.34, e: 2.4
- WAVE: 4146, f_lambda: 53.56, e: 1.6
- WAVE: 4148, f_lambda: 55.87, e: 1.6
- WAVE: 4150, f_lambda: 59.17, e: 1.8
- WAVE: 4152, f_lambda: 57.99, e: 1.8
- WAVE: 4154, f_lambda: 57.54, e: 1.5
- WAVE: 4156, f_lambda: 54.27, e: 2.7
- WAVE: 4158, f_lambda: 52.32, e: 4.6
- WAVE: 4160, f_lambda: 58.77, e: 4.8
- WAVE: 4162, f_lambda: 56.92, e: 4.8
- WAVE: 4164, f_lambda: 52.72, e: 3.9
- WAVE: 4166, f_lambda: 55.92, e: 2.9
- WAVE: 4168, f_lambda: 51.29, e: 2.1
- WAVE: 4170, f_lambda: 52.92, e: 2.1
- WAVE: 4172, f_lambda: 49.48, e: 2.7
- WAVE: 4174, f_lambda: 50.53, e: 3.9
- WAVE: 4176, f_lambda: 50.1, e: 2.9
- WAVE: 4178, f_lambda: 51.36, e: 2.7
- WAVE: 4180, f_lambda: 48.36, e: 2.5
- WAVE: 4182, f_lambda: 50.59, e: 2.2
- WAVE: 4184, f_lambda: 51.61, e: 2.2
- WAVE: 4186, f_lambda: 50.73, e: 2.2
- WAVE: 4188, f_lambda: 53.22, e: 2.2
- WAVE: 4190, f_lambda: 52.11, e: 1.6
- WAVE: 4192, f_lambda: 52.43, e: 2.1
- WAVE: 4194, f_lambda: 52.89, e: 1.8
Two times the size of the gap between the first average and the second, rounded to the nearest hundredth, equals 0.76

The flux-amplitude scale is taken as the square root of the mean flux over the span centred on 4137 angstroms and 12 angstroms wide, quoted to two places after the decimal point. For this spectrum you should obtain 7.47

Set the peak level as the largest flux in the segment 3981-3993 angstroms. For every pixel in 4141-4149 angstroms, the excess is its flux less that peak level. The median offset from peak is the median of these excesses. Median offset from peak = -7.9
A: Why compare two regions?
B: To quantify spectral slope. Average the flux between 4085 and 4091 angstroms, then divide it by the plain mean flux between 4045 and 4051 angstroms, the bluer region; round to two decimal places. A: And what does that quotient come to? 1.12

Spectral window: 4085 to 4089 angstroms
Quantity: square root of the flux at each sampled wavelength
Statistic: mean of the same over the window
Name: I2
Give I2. 7.98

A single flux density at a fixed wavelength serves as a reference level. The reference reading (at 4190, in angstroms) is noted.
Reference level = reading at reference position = 52.11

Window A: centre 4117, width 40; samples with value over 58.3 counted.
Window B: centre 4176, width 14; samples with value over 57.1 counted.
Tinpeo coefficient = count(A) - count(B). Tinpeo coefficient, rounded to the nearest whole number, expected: 10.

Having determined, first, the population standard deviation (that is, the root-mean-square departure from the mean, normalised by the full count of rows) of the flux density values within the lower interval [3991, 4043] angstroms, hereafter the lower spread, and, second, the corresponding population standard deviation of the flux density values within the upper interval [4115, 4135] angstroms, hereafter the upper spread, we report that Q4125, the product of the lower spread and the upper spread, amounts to 5.23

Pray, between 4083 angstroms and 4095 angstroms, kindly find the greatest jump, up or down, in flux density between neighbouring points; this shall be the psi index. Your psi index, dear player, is 3.3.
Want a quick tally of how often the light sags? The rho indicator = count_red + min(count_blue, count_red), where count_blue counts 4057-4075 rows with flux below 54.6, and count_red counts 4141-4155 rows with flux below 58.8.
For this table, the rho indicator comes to 7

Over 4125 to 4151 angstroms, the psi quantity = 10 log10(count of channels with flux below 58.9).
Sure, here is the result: 10.4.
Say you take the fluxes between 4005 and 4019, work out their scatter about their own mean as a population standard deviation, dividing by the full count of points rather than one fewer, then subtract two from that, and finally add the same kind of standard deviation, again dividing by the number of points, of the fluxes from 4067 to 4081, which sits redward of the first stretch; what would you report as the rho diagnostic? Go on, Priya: 2.04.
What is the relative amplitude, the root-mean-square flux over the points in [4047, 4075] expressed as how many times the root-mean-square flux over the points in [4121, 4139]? 1.01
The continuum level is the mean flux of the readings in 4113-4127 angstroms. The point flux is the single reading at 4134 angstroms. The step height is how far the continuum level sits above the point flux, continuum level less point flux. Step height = 5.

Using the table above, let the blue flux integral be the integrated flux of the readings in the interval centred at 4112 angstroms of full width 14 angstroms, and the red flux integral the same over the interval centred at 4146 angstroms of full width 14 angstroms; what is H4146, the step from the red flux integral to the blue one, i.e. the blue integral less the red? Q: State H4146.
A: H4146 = 58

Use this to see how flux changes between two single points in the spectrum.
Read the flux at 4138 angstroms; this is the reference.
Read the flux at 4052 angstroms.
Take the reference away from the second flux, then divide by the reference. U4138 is 0.00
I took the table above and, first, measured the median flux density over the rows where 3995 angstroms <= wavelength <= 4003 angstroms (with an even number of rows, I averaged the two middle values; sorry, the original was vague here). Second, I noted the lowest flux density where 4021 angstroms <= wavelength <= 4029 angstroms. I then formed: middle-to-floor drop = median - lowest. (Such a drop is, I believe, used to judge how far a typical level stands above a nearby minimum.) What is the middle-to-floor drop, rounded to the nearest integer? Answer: 4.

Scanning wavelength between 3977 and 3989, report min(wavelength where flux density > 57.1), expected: 3978 angstroms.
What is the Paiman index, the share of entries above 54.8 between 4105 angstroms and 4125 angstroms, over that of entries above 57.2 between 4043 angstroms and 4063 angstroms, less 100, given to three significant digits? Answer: -90.0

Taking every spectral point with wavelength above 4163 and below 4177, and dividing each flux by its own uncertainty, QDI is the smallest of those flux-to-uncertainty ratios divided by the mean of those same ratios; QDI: 0.69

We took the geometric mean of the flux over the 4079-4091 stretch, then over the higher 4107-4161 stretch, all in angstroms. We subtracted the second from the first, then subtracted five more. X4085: 0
